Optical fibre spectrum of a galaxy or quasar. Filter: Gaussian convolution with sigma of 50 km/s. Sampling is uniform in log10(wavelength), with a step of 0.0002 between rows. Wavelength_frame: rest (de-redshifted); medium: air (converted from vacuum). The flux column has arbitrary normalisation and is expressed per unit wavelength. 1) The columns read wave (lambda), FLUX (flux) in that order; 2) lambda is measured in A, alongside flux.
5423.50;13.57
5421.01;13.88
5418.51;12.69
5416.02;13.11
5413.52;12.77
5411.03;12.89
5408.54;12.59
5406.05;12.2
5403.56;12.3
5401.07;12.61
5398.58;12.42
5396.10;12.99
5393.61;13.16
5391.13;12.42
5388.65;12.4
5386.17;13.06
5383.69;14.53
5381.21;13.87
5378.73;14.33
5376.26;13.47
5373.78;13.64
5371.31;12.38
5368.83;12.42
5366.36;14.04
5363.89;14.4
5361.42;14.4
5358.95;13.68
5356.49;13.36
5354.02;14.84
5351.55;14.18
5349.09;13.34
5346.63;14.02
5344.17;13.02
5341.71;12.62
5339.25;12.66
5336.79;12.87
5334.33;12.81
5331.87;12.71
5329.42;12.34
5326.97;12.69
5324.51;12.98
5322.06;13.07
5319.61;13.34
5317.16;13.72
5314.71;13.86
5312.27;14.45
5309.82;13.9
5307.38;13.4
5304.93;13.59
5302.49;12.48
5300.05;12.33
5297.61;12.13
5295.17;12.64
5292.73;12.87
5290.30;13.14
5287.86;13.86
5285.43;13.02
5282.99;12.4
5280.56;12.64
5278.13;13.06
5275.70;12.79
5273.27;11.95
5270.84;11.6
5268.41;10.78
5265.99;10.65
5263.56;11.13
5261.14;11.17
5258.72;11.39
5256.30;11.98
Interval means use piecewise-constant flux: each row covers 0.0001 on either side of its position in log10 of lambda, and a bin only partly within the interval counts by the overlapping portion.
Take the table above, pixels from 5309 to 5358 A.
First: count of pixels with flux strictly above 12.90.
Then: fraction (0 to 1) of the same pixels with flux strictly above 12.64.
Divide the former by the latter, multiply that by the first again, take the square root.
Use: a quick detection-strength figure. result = 14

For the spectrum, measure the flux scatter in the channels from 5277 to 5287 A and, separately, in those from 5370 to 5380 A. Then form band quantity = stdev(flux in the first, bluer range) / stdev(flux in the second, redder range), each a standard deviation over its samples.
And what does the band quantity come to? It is 0.39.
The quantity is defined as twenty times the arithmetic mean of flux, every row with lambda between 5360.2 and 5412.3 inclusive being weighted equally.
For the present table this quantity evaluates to 263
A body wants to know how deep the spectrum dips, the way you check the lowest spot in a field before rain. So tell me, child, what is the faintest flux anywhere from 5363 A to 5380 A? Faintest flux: 12.38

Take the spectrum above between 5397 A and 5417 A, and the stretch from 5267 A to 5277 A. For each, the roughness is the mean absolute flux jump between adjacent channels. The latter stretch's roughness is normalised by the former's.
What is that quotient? 2.7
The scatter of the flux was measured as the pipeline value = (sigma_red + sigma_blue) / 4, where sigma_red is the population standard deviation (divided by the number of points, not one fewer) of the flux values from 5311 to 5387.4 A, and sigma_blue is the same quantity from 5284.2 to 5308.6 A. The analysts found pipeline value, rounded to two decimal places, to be 0.31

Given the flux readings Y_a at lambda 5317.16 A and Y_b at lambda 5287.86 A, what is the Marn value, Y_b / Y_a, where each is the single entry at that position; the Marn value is 1.01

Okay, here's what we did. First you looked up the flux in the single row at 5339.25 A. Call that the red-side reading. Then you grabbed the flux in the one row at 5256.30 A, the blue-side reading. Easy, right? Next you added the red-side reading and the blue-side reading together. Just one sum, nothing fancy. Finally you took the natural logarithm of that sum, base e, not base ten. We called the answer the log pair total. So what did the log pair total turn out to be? 3.20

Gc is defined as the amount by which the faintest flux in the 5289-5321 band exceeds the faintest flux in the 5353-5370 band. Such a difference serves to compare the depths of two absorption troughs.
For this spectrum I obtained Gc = -0.3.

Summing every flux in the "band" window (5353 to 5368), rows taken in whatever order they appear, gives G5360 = 85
